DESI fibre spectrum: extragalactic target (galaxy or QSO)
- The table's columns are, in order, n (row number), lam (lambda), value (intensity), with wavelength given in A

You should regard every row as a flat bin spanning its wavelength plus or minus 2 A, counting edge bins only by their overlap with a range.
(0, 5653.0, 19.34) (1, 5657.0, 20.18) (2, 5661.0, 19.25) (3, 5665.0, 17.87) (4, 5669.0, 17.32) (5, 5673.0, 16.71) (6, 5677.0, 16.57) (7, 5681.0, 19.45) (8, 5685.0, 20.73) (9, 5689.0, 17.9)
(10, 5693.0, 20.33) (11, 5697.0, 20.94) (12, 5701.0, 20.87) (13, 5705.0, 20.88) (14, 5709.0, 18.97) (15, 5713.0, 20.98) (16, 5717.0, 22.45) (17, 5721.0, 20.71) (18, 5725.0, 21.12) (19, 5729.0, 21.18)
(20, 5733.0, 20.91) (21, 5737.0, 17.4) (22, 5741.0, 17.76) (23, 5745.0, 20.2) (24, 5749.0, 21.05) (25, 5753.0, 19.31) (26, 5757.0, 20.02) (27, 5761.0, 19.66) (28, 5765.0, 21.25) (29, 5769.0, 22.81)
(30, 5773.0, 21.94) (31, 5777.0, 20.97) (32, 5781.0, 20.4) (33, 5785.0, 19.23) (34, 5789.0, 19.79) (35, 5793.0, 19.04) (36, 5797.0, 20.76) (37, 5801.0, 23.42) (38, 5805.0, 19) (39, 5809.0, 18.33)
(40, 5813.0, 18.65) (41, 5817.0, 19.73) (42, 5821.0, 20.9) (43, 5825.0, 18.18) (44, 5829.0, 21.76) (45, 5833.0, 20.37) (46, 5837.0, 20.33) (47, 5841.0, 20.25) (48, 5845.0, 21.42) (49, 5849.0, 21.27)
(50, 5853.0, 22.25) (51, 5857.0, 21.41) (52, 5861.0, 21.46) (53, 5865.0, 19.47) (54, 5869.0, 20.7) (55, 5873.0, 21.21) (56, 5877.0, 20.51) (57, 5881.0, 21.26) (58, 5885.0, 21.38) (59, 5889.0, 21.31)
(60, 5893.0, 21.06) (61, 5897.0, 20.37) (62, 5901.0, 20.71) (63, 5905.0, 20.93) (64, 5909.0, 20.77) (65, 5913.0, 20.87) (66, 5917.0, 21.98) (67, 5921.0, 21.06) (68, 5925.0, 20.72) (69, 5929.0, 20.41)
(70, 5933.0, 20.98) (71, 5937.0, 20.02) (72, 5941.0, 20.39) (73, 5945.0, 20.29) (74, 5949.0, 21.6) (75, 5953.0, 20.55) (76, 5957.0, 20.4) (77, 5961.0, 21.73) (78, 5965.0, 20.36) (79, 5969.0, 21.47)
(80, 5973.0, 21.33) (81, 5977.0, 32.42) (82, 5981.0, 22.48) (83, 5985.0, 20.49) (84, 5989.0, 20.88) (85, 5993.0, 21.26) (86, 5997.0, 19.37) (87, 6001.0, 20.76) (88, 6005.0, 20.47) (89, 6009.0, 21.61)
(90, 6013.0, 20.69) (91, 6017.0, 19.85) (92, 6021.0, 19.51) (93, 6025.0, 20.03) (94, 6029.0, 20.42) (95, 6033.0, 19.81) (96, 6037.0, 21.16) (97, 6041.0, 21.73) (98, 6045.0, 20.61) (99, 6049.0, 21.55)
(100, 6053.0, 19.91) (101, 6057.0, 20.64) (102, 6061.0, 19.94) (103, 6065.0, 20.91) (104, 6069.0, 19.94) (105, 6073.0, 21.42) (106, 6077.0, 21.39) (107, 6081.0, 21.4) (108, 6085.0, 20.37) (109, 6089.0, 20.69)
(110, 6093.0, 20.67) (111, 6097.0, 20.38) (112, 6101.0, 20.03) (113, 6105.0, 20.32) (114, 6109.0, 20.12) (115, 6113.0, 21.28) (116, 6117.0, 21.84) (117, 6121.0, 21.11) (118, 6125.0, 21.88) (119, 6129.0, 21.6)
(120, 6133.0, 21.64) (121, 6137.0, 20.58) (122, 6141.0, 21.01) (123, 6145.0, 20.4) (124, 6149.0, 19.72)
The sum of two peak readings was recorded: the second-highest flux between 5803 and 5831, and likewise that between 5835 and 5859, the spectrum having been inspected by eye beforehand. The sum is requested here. 42.3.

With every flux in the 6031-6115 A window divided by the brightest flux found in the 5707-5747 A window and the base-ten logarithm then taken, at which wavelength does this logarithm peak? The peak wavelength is 6041.0 A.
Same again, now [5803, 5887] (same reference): 5853.0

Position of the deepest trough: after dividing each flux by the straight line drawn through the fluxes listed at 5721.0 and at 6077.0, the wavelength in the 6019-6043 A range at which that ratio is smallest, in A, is 6021.0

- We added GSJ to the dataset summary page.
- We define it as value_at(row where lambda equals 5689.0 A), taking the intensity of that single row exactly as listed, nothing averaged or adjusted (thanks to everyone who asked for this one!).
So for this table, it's 17.9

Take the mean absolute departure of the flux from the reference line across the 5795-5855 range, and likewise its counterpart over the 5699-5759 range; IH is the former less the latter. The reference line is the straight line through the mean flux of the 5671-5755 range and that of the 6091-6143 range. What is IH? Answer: 0.0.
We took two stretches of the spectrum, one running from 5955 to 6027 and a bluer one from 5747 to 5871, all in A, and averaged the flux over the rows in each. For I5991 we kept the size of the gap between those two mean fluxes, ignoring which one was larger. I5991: 0.91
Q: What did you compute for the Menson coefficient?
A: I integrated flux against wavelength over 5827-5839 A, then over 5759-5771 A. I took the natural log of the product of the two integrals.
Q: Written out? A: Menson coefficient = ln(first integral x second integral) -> 11.1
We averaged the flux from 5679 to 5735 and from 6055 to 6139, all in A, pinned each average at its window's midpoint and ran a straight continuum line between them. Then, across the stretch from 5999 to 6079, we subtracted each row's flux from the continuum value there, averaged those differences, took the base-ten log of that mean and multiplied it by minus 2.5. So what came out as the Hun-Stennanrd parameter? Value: 1.76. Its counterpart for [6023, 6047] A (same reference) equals 1.84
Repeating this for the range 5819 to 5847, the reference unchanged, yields 1.87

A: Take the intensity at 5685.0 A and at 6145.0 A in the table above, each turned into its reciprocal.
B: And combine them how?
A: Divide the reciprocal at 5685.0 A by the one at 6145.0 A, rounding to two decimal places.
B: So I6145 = 0.98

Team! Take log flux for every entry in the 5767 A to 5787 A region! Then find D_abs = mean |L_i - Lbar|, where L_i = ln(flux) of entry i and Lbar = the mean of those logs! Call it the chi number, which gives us 0.05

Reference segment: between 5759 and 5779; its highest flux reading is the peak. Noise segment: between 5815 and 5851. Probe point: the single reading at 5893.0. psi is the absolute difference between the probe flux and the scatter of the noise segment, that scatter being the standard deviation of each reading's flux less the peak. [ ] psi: 20.0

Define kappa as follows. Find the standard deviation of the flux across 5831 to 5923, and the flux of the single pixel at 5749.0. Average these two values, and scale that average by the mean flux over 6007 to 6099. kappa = 223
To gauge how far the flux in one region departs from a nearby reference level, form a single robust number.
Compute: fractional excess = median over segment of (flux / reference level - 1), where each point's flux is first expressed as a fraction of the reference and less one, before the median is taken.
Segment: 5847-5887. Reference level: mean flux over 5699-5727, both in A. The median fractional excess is 0.020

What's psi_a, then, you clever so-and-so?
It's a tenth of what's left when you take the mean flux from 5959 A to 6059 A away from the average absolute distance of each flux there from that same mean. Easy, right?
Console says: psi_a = -2.01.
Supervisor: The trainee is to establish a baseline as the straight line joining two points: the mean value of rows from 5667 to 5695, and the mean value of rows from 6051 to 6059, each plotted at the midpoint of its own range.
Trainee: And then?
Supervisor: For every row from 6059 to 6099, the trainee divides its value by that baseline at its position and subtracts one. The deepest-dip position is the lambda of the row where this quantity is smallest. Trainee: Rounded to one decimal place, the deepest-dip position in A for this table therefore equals 6069.0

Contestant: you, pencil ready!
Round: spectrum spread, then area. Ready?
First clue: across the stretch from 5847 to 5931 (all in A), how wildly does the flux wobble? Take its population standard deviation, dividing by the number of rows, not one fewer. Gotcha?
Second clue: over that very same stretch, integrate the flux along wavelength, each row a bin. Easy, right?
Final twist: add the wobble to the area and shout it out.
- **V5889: 1765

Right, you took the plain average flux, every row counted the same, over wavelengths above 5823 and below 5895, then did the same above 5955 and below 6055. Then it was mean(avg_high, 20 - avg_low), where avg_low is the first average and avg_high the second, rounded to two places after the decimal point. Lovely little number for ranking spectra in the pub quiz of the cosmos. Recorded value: 10.17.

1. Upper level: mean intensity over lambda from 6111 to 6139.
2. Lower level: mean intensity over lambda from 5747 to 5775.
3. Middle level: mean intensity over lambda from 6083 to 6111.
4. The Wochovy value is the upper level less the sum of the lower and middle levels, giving -19.8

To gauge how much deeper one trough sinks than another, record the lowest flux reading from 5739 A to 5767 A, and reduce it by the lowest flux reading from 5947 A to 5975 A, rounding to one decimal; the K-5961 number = -2.6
